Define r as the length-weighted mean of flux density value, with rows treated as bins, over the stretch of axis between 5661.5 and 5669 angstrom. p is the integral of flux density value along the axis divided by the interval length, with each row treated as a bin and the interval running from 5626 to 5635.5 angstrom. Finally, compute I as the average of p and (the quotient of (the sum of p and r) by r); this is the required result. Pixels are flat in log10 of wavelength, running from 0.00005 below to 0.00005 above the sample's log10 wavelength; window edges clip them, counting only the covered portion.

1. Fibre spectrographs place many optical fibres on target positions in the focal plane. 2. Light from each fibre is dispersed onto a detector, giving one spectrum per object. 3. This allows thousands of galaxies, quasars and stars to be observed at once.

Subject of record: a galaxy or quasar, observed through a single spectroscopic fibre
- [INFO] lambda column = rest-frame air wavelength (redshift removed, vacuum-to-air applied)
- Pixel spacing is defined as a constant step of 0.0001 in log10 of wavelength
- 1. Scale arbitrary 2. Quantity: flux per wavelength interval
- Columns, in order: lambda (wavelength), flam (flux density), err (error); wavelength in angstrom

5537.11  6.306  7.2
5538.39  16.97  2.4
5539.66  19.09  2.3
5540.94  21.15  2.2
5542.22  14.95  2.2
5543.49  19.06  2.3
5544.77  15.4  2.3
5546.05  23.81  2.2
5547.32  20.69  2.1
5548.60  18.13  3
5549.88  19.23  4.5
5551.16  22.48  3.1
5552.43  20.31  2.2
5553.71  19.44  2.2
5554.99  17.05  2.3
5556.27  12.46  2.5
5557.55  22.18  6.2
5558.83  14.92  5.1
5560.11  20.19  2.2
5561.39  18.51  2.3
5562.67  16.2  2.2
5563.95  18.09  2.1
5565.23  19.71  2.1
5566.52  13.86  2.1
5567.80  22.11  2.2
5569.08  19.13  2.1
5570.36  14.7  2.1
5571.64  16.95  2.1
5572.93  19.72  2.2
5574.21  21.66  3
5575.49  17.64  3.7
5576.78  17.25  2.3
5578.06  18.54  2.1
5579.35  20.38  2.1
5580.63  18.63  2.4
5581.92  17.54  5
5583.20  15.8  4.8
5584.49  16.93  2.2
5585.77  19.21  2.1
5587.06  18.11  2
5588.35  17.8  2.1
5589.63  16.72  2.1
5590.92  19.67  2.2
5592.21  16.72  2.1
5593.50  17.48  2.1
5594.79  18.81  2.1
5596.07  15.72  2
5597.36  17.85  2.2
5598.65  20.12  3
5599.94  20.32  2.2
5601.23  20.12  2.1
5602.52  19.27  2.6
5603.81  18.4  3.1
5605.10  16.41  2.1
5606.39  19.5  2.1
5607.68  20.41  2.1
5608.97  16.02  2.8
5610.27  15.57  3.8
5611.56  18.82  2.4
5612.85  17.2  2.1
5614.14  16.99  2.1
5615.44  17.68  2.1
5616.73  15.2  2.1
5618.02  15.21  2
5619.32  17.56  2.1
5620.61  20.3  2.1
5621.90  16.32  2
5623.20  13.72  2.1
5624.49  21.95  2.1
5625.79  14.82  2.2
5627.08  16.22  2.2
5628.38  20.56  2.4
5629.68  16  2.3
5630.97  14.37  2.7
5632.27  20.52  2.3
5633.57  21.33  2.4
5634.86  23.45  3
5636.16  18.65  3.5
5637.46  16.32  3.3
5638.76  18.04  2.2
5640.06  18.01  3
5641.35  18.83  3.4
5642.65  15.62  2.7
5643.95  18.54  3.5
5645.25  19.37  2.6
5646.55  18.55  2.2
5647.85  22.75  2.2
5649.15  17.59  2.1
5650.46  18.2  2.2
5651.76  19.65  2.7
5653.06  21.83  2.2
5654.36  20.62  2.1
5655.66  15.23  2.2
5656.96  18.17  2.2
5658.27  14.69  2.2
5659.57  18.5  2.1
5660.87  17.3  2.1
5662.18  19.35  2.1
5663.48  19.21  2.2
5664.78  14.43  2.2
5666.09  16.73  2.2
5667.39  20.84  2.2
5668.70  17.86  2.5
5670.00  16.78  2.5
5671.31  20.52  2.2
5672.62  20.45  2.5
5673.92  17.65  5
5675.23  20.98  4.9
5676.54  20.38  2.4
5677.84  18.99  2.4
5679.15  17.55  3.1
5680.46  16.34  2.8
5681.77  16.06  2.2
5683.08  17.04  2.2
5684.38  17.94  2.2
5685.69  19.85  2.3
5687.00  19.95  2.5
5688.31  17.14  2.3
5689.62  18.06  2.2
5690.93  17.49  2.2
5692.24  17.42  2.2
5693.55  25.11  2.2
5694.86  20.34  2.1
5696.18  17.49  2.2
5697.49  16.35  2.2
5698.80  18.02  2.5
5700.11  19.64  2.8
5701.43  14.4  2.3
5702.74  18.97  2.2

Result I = 10.4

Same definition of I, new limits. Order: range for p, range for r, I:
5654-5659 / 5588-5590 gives 9.5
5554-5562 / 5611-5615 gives 9.8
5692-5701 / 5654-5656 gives 10.6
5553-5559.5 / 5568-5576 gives 9.6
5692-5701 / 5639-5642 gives 10.6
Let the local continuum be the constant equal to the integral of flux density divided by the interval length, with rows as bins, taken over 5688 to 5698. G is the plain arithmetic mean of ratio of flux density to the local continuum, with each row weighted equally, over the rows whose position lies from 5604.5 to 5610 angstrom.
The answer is 0.96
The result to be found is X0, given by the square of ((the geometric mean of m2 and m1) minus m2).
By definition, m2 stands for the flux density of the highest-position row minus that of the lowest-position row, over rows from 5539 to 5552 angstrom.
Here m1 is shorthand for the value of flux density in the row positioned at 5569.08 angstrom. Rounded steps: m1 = 19.13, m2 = 3.4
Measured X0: 22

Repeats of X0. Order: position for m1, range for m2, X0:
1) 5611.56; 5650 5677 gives 18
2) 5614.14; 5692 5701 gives 15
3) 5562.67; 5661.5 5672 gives 10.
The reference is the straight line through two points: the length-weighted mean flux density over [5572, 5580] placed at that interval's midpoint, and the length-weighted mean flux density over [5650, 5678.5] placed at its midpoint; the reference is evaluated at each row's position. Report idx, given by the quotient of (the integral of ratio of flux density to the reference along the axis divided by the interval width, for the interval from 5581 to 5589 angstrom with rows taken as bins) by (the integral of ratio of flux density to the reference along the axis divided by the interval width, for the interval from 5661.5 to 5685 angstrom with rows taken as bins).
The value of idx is 0.94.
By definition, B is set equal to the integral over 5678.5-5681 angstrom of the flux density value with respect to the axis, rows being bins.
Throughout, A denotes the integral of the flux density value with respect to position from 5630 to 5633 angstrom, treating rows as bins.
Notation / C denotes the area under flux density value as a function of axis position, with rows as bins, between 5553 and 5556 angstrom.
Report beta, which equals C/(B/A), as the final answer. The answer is 65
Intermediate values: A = 52.2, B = 42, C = 52.7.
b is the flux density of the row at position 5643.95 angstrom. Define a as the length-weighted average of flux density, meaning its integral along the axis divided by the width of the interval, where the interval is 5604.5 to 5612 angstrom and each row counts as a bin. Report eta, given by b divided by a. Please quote 1.04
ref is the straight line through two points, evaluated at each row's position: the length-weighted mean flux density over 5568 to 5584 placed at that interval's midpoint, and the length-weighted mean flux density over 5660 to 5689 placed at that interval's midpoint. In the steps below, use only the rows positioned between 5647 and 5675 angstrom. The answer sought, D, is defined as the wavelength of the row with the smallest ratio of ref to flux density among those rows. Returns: 5647.85 angstrom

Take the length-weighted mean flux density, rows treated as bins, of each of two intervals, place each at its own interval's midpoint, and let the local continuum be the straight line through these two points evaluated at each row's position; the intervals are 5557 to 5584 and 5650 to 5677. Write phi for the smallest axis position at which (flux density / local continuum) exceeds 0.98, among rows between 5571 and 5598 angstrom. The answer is 5572.93 angstrom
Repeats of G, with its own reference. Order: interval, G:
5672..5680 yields 1.03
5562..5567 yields 0.90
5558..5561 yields 0.94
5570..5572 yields 0.84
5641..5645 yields 0.94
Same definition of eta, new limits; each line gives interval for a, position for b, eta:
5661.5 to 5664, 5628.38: 1.07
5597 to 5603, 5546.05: 1.21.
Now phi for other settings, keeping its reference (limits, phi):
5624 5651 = 5624.49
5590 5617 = 5590.92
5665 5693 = 5667.39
